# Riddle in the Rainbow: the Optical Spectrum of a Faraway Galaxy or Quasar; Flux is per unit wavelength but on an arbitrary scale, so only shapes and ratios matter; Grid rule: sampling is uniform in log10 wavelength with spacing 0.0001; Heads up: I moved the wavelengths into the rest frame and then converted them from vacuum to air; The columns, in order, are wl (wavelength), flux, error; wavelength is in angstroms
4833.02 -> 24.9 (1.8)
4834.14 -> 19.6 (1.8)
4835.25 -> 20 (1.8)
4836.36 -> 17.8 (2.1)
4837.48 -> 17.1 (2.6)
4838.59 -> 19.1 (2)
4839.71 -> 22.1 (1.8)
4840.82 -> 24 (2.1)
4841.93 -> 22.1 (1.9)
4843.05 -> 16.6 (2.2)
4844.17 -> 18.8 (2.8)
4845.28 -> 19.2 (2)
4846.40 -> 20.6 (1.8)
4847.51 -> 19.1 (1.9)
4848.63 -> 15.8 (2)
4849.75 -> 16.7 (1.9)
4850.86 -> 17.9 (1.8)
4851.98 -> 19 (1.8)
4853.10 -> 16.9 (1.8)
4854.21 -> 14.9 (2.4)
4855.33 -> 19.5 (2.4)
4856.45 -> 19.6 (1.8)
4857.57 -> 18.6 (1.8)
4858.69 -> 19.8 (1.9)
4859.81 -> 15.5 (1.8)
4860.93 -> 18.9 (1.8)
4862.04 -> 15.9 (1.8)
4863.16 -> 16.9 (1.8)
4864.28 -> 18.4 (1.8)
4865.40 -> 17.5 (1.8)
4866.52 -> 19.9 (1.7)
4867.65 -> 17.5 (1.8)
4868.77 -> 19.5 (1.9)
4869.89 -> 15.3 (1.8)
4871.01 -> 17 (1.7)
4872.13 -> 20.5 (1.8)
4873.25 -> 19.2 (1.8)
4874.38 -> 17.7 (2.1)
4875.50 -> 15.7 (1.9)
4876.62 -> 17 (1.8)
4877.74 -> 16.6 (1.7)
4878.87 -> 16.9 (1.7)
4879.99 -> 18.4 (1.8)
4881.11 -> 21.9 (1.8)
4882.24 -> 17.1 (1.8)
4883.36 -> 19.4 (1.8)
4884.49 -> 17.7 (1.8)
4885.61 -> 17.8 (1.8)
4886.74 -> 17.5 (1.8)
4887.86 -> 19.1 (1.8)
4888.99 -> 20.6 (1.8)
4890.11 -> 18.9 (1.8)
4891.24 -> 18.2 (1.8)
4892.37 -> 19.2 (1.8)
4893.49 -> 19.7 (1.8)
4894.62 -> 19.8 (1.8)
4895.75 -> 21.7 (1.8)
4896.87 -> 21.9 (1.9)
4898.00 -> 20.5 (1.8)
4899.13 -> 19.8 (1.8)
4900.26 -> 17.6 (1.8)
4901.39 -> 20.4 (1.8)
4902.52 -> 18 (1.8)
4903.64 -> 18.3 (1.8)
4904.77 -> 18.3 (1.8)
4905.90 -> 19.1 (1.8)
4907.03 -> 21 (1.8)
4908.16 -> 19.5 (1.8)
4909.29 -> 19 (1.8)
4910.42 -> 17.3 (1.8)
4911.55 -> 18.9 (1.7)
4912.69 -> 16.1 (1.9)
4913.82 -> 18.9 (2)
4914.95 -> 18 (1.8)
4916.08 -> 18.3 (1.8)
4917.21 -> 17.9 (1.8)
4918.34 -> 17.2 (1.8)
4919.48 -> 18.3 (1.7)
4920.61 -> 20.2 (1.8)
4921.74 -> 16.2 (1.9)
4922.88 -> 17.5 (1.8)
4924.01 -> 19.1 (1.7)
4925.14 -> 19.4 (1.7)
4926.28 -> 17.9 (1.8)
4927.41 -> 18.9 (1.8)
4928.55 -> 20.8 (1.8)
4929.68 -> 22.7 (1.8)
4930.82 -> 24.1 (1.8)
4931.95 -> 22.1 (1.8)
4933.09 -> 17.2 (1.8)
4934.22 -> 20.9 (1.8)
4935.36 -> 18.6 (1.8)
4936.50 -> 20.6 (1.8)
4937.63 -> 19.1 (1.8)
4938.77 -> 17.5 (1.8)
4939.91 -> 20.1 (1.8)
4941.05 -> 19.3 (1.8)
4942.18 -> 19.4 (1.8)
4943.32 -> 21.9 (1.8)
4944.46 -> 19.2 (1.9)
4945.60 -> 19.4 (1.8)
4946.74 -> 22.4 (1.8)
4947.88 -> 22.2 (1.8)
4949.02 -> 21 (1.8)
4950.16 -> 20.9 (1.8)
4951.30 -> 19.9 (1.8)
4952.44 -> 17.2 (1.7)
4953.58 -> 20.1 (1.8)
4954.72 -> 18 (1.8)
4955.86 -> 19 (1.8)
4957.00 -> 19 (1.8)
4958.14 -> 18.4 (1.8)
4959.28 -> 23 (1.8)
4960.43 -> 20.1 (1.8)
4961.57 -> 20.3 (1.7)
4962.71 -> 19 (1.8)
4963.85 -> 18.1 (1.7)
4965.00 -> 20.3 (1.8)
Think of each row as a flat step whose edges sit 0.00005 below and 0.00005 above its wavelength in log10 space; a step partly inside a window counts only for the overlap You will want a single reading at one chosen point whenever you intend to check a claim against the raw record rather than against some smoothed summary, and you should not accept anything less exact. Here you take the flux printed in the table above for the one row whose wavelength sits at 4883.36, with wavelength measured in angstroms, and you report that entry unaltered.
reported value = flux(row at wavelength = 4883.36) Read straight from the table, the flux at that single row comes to 19.4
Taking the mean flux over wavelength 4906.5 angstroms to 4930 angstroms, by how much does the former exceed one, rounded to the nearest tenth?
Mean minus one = 17.7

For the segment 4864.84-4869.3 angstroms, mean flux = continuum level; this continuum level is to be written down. 18.6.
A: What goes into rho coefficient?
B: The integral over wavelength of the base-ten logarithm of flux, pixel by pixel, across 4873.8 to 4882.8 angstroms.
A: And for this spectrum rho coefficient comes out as 11.2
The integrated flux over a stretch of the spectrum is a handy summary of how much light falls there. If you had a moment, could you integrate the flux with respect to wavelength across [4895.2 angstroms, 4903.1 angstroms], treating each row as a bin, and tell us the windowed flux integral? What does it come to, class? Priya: 158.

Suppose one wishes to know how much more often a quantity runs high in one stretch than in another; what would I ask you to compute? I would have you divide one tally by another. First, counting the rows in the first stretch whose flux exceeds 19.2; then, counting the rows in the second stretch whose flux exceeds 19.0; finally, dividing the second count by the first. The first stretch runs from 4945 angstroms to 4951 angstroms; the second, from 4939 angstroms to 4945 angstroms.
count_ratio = 1.0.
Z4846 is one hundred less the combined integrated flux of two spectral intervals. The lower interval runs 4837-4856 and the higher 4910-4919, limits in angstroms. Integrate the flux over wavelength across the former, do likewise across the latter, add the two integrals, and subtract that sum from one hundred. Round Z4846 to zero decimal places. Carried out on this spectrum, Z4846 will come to -418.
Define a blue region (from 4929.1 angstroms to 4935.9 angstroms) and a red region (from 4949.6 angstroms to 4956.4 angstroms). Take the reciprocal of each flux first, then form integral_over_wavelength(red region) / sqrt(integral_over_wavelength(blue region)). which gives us 0.62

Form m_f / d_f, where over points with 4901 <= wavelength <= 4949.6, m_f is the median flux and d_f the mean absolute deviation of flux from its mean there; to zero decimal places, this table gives 14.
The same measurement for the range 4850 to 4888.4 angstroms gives 14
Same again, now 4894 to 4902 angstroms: 20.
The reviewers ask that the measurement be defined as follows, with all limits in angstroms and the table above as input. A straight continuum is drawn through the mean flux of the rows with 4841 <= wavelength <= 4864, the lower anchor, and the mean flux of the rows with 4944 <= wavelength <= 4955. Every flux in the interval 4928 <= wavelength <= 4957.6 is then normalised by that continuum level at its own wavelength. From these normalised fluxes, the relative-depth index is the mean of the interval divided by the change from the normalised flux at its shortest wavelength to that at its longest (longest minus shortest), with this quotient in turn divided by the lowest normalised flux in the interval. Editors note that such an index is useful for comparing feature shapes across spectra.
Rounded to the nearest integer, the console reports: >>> -10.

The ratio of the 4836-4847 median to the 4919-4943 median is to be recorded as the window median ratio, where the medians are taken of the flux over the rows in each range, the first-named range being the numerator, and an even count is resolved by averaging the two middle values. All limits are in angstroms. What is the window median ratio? 0.99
